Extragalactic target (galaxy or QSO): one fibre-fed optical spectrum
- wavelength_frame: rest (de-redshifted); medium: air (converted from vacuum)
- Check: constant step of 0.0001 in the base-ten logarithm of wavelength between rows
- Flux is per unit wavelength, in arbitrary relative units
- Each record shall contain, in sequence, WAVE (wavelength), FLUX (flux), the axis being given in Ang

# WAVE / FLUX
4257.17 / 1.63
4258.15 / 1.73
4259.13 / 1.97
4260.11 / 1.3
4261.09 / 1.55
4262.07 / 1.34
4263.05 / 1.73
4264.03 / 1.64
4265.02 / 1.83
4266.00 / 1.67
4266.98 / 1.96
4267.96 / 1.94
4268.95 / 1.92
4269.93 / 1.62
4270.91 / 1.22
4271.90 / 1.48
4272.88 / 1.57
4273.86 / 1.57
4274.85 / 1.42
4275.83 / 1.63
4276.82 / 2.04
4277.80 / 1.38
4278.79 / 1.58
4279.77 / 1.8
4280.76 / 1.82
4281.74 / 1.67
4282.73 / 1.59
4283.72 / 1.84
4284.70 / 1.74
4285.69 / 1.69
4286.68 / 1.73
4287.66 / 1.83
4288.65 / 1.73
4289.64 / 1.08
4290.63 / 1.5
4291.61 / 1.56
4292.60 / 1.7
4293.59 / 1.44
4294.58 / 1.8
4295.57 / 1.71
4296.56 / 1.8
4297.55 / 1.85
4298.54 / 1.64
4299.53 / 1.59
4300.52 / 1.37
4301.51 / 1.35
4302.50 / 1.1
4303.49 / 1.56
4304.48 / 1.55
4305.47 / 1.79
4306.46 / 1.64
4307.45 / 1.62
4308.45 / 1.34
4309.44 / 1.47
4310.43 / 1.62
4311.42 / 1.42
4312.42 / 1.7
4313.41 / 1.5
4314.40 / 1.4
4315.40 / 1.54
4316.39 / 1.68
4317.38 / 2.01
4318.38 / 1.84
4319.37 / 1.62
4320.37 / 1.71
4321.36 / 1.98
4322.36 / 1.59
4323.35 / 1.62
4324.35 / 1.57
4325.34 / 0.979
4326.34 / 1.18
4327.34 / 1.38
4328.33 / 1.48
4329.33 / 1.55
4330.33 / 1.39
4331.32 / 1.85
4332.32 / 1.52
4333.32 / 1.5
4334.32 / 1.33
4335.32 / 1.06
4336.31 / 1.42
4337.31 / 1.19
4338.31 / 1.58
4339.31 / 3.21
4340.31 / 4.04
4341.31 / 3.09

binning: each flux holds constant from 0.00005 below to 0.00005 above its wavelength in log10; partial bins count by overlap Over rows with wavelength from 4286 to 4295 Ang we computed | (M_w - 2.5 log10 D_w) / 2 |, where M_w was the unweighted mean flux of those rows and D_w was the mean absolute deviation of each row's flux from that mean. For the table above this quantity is 1.73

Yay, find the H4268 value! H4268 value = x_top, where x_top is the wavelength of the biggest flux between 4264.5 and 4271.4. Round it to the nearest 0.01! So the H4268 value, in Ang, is 4266.98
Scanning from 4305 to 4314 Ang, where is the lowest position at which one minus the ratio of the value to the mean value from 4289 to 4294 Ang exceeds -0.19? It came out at 4306.46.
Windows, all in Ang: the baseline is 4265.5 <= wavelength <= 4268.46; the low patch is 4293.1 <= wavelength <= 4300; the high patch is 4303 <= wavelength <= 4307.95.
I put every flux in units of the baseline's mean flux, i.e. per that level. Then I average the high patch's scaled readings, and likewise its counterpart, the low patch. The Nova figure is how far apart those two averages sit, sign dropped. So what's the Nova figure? 0.031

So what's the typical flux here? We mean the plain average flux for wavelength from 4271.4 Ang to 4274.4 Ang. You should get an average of 1.54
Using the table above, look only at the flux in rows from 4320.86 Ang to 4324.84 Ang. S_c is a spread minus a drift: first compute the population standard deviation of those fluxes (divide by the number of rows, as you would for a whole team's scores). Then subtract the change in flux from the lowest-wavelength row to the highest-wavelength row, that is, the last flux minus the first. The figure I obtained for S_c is 0.6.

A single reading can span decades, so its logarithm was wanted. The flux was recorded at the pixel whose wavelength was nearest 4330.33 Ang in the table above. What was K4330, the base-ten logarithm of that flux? 0.14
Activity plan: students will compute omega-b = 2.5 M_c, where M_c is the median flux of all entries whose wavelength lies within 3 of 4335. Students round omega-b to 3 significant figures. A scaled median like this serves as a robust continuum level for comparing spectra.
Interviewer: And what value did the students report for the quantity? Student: 3.44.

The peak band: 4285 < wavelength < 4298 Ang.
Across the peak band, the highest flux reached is 1.85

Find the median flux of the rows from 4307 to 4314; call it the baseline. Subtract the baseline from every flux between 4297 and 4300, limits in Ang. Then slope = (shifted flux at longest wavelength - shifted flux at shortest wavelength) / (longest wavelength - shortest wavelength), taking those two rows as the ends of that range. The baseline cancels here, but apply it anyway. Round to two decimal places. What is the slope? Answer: -0.13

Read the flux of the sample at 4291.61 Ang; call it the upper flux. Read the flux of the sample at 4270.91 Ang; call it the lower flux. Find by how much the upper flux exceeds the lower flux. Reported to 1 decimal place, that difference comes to 0.3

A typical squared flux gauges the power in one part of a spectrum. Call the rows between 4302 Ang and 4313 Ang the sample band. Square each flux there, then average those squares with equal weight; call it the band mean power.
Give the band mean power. 2.4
